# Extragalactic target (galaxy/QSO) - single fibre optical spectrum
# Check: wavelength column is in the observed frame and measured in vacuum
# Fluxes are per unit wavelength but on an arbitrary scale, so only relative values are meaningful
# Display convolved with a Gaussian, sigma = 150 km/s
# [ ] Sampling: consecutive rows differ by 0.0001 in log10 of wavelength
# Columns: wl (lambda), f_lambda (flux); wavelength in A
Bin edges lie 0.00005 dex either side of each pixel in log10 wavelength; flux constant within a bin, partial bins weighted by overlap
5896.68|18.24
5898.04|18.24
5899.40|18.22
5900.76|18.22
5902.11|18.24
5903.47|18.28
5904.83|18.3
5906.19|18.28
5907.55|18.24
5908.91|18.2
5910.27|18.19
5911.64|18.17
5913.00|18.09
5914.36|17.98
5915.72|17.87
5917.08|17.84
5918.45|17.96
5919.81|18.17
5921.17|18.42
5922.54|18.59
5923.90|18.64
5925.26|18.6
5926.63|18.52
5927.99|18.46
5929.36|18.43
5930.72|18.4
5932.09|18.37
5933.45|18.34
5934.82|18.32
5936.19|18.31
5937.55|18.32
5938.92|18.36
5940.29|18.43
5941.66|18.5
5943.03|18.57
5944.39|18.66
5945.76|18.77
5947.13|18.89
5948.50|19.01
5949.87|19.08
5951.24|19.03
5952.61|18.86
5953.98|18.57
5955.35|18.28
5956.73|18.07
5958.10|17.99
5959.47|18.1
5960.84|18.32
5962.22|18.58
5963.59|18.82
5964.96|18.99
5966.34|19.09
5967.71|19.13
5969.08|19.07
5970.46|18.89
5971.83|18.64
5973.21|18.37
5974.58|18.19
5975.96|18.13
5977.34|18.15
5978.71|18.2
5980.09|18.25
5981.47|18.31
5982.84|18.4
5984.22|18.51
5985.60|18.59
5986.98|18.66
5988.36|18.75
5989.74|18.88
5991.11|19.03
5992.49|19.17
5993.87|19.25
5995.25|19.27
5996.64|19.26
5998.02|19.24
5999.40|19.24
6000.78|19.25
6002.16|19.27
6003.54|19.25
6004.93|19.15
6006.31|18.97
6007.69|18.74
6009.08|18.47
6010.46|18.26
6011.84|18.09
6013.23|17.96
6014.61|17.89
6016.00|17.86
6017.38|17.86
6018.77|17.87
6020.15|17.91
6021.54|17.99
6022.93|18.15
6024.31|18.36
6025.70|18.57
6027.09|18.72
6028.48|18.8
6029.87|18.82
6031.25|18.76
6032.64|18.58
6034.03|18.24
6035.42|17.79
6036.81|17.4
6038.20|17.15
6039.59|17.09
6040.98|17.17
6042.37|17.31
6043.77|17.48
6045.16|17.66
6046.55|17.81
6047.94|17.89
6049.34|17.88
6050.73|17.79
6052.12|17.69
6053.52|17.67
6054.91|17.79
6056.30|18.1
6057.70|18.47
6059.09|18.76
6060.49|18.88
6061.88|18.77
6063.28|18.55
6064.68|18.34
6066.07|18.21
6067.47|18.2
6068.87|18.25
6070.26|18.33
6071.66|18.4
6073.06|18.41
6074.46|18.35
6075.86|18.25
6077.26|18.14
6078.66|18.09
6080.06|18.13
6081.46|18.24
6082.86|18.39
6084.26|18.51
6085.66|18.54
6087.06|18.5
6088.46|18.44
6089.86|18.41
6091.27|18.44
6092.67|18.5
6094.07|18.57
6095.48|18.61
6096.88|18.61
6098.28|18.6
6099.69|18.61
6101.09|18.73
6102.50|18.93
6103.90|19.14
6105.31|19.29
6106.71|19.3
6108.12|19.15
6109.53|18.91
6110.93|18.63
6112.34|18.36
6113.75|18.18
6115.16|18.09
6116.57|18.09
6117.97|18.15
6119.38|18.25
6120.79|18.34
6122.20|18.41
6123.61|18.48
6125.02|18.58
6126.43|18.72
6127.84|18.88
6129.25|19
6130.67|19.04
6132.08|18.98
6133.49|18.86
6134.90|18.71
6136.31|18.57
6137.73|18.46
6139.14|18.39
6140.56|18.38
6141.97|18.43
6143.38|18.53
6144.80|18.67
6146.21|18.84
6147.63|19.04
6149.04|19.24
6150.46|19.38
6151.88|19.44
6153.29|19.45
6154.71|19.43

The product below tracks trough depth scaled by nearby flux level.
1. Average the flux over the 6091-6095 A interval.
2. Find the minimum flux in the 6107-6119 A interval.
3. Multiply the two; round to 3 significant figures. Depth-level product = 335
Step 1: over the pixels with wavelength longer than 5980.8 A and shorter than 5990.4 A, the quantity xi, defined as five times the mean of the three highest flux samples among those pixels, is 93.8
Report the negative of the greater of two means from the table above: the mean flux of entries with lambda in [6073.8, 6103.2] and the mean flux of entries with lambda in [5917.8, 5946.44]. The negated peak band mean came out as -18.46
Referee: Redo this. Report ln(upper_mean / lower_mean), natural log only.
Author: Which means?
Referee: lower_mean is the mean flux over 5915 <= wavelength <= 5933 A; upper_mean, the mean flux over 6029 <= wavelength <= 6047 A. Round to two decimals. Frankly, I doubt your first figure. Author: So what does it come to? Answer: -0.03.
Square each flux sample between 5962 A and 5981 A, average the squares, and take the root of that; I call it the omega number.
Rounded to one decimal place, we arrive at 18.6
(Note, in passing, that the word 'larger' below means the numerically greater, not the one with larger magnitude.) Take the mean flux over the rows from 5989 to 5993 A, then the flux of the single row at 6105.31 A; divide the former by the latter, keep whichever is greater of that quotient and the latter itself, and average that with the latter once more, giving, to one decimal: 19.3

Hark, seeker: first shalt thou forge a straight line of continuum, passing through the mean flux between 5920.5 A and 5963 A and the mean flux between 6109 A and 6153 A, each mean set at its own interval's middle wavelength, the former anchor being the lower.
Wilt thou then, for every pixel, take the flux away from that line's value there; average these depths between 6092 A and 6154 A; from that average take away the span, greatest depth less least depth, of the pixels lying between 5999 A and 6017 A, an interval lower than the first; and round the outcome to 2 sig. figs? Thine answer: -1.5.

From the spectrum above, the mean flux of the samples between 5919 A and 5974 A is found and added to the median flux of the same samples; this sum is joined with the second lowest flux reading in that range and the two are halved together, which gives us 27.6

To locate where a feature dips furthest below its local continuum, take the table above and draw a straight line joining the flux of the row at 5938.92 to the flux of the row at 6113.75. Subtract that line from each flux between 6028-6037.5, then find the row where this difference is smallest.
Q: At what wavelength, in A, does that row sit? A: 6036.81 A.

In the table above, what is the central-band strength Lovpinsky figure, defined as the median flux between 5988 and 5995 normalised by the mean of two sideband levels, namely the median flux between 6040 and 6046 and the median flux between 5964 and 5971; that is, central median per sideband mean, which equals 1.04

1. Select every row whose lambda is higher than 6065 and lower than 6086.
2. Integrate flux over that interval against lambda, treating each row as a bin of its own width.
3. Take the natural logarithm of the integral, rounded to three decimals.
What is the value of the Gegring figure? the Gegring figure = 5.951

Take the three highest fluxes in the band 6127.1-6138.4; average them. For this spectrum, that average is 19.0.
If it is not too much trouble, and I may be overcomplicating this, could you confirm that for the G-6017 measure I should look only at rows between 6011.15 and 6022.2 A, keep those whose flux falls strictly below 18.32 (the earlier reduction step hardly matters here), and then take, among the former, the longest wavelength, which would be 6021.54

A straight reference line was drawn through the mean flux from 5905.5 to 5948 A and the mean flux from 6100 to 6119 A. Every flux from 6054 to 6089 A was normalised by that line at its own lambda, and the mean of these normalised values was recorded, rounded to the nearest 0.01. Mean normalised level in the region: 0.99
